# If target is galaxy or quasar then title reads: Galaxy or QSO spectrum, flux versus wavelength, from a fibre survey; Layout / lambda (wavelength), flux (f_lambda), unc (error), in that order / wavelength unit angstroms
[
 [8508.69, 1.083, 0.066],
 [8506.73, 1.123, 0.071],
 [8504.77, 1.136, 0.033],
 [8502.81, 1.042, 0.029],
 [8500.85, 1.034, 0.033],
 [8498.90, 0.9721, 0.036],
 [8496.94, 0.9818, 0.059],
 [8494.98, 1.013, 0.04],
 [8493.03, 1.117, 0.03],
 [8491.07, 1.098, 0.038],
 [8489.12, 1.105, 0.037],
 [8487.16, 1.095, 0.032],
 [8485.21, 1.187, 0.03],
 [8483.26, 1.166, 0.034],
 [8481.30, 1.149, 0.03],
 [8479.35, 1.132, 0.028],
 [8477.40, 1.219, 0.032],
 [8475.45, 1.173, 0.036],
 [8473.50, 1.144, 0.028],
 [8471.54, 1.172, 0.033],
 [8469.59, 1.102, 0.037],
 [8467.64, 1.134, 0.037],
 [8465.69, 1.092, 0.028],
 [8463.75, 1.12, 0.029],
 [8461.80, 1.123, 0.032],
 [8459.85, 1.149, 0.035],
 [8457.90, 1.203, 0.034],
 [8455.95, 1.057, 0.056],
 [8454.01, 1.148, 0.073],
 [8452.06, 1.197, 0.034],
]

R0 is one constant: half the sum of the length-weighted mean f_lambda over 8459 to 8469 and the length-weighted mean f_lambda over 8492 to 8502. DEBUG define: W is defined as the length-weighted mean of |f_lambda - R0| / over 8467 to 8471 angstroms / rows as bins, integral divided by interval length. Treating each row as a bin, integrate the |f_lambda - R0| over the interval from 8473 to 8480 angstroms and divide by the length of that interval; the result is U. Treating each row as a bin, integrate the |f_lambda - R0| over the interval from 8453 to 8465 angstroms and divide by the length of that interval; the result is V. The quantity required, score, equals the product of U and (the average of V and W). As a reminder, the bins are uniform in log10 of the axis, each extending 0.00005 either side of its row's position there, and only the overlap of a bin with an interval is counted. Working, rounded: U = 0.097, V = 0.064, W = 0.05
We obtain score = 0.0055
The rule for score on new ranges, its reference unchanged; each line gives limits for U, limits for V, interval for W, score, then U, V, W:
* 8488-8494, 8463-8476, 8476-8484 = 0.0025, 0.033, 0.059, 0.09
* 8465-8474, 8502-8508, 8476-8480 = 0.0042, 0.056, 0.046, 0.11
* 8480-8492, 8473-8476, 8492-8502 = 0.0045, 0.060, 0.085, 0.07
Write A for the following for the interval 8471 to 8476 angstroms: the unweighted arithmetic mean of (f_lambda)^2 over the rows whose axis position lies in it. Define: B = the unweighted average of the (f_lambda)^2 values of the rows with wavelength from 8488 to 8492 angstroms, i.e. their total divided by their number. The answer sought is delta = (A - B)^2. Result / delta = 0.0194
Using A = 1.35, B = 1.21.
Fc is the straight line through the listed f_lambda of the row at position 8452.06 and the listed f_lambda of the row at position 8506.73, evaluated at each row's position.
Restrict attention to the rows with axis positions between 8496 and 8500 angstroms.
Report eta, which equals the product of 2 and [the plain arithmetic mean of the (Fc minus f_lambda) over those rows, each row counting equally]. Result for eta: 0.32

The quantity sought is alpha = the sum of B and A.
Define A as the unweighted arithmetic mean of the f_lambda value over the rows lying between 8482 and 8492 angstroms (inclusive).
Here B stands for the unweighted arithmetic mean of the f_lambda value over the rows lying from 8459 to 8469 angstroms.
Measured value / 2.25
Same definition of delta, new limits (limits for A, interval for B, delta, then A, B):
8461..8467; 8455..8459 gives 0.0021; 1.24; 1.28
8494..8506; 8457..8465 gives 0.0662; 1.06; 1.32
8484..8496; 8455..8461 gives 0.0059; 1.22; 1.29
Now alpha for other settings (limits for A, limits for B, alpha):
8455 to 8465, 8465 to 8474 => 2.26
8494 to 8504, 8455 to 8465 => 2.14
